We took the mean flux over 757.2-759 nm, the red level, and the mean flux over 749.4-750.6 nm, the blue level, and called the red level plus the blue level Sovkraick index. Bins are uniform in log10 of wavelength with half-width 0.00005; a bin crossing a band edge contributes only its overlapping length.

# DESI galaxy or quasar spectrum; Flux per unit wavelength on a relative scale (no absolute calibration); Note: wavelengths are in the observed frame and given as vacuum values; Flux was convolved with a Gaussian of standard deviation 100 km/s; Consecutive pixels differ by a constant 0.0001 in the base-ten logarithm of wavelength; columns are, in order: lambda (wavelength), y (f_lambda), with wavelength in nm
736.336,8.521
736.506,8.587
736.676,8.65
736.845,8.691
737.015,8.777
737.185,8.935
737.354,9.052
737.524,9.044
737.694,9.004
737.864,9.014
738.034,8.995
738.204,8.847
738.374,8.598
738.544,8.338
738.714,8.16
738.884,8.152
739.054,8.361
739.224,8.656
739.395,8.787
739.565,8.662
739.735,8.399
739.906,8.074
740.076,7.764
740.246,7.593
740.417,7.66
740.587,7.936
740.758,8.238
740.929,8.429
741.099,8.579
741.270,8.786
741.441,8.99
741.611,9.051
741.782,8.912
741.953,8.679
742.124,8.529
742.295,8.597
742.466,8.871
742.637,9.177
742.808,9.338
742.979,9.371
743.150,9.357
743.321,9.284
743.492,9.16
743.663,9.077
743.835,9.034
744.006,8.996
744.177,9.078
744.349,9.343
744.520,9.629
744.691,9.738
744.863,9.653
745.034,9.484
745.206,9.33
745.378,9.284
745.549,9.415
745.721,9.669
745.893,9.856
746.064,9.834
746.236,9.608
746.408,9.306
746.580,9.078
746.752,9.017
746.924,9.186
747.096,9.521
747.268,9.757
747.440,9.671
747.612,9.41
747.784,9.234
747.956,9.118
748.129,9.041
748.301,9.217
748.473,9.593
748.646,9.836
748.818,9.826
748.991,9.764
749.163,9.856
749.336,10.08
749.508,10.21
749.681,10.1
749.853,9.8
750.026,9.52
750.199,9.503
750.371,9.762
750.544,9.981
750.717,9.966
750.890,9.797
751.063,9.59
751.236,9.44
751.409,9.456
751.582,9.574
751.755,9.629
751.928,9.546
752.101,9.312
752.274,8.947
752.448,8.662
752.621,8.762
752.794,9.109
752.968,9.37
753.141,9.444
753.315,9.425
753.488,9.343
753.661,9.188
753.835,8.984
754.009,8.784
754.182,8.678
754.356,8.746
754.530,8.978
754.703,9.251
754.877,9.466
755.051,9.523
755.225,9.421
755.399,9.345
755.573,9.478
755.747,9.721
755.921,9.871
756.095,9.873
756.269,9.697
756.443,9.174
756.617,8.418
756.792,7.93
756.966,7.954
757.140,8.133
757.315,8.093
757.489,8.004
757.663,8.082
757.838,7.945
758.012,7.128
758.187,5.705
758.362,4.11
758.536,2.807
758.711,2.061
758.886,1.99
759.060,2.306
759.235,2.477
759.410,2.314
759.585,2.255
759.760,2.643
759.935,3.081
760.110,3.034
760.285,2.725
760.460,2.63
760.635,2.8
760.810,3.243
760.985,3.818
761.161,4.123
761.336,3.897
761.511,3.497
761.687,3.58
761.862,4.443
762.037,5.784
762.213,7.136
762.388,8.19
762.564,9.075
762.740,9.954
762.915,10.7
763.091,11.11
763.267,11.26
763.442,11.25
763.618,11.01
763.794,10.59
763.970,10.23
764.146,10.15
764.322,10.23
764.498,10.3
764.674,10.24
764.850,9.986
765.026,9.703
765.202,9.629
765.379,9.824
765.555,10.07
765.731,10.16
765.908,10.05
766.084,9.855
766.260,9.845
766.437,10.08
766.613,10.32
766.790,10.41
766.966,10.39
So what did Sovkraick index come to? 15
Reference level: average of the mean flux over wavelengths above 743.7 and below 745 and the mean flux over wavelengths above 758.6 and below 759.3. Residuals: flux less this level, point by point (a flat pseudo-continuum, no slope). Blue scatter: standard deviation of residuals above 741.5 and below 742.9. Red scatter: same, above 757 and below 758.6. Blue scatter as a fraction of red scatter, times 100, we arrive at 14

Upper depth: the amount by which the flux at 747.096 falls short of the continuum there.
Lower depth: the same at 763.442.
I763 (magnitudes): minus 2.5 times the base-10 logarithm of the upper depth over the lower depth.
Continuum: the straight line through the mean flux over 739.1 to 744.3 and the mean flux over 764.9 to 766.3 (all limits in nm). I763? 1.1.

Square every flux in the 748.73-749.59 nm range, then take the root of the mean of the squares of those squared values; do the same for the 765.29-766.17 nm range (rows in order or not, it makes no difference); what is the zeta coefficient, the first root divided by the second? 0.99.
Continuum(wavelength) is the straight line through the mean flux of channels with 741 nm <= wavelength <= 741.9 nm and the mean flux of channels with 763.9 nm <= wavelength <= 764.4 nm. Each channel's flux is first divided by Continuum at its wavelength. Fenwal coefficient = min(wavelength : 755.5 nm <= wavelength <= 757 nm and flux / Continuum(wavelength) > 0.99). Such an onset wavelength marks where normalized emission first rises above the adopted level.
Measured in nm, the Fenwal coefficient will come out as 755.747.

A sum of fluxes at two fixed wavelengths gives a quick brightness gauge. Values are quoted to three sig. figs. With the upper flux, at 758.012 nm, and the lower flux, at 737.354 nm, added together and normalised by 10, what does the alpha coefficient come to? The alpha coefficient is 1.62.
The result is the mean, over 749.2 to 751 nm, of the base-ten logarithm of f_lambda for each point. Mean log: 0.99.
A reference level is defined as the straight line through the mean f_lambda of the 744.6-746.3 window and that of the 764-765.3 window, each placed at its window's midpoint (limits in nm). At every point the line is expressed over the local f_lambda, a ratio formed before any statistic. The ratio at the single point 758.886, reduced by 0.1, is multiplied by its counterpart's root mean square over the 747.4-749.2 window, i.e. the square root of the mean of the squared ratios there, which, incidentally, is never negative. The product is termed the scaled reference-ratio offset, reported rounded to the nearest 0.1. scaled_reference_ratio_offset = 5.0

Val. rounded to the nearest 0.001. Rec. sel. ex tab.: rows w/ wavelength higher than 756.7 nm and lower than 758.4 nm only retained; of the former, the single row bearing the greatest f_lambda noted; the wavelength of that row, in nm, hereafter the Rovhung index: 757.140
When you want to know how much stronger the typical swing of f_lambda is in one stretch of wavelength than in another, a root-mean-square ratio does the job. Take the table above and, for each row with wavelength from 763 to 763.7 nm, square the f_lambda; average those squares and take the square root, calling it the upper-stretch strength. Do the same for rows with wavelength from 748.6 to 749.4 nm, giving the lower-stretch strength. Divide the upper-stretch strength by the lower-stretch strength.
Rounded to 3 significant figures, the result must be 1.13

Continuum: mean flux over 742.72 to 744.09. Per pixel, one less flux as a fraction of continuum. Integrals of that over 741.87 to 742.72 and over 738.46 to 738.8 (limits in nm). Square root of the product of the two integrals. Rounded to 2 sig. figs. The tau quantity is 0.038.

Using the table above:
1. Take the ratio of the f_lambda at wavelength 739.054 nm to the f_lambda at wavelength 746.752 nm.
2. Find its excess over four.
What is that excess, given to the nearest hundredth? -3.07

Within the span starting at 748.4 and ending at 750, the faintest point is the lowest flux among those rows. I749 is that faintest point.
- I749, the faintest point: 9.593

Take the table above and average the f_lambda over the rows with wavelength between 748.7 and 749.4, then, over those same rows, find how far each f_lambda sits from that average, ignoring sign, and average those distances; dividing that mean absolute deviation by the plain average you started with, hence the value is 0.010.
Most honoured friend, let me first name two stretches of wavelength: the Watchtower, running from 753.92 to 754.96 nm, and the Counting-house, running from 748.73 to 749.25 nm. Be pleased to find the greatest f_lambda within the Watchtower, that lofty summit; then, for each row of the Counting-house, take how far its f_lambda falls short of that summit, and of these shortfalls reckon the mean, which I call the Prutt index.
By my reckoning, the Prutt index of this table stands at -0.35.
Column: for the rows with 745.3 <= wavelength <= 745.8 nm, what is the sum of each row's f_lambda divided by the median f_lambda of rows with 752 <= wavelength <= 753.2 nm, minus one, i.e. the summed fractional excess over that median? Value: 0.11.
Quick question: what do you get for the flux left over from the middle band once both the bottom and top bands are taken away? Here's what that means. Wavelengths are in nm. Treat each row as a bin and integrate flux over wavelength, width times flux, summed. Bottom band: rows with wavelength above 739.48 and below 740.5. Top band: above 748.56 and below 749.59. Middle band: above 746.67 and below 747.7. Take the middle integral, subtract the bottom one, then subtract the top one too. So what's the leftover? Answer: -8.7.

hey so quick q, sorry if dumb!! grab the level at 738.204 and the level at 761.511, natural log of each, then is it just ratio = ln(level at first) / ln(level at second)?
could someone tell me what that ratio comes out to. 1.74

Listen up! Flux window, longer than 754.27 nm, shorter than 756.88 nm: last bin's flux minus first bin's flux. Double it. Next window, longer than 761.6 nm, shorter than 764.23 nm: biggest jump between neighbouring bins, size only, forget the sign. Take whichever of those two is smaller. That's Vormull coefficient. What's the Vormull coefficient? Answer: -1.6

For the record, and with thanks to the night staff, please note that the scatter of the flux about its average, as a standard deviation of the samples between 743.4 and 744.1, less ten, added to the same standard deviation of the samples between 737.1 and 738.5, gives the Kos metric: -9.8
